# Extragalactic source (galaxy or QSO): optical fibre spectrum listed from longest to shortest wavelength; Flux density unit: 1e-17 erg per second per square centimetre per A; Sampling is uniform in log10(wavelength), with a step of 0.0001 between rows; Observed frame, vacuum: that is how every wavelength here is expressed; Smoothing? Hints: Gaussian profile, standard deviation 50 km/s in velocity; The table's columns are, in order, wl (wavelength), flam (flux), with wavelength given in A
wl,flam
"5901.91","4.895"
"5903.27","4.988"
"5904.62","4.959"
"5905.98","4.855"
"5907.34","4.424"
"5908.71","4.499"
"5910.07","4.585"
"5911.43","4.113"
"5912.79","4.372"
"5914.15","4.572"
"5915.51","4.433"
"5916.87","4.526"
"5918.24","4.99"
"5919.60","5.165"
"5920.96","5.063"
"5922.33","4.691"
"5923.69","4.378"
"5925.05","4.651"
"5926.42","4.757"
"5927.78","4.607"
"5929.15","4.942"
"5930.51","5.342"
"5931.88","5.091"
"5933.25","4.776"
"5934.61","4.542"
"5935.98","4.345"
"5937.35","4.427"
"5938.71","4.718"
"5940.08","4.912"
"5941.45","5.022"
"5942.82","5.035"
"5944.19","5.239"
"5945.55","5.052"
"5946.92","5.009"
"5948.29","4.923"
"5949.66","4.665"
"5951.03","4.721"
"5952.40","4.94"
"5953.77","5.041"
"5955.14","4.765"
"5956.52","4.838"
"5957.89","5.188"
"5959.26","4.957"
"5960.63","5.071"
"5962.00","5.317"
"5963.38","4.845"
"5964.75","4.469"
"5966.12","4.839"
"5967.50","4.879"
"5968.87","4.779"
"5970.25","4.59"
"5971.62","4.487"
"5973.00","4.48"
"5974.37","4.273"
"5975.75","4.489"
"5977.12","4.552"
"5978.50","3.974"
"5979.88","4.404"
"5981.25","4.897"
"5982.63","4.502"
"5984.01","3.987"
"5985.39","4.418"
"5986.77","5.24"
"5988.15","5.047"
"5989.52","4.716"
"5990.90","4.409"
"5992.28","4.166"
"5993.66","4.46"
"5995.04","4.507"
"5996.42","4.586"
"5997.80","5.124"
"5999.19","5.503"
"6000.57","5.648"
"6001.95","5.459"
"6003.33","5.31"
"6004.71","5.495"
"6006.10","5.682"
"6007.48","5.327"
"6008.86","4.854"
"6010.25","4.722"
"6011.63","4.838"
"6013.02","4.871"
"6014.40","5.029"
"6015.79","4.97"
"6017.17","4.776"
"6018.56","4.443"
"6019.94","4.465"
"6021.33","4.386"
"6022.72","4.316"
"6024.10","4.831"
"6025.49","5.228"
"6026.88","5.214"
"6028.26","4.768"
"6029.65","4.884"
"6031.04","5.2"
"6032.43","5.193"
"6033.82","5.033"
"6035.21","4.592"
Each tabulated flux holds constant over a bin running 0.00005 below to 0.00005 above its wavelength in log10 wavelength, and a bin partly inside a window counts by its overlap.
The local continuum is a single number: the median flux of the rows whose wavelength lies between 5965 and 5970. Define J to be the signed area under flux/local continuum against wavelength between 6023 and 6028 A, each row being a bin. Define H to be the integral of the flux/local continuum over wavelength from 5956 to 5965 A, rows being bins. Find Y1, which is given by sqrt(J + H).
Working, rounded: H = 9.3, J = 5.2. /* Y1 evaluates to 3.8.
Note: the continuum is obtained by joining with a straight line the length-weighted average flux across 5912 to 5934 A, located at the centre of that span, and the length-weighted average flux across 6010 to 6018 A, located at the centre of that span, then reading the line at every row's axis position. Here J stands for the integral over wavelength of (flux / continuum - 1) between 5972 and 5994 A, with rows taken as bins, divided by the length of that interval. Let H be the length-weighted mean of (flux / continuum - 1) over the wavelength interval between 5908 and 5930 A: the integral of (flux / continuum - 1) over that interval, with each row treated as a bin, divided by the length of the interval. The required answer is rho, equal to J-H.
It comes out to -0.045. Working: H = -0.02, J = -0.07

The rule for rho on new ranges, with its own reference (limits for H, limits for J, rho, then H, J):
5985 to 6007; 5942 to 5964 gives 0.006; 0.03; 0.04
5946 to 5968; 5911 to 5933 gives -0.027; 0.02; -0.01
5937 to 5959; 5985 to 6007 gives 0.006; 0.02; 0.03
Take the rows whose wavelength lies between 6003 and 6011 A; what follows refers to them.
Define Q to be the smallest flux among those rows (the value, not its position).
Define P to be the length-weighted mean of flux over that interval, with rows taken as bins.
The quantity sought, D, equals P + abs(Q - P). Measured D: 5.7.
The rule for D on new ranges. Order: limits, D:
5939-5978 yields 5.4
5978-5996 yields 5.1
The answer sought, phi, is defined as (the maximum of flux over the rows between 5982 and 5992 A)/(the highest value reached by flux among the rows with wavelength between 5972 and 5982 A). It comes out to 1.07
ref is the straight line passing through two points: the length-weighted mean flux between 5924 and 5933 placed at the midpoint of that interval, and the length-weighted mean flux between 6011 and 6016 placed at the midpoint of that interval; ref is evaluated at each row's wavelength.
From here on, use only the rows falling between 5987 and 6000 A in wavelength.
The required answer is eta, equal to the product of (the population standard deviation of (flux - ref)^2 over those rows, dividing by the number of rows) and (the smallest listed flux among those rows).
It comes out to 0.68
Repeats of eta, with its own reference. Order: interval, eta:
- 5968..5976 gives 0.49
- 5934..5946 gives 0.39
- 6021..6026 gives 0.63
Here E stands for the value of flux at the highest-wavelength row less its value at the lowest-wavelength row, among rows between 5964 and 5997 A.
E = 0.1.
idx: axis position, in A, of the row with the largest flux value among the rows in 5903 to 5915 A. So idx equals 5903.27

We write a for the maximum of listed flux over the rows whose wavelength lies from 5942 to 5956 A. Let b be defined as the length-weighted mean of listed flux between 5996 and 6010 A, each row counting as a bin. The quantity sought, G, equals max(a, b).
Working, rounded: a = 5.239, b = 5.29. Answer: 5.29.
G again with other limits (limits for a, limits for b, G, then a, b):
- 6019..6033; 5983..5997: 5.23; 5.228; 4.55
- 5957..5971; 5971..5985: 5.32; 5.317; 4.40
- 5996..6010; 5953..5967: 5.68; 5.682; 4.93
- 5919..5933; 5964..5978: 5.34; 5.342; 4.58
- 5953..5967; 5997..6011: 5.32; 5.317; 5.30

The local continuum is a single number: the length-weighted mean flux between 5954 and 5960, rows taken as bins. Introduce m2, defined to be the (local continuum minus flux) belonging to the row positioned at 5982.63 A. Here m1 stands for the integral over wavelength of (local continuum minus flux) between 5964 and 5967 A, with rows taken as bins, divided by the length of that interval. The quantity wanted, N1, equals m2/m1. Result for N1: 1.6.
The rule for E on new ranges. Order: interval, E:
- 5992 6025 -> 0.7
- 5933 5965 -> -0.3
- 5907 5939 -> 0.3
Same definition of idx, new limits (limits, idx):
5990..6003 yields 6000.57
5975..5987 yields 5986.77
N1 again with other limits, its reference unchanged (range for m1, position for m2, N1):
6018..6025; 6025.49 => -0.7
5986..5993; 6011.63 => 0.5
